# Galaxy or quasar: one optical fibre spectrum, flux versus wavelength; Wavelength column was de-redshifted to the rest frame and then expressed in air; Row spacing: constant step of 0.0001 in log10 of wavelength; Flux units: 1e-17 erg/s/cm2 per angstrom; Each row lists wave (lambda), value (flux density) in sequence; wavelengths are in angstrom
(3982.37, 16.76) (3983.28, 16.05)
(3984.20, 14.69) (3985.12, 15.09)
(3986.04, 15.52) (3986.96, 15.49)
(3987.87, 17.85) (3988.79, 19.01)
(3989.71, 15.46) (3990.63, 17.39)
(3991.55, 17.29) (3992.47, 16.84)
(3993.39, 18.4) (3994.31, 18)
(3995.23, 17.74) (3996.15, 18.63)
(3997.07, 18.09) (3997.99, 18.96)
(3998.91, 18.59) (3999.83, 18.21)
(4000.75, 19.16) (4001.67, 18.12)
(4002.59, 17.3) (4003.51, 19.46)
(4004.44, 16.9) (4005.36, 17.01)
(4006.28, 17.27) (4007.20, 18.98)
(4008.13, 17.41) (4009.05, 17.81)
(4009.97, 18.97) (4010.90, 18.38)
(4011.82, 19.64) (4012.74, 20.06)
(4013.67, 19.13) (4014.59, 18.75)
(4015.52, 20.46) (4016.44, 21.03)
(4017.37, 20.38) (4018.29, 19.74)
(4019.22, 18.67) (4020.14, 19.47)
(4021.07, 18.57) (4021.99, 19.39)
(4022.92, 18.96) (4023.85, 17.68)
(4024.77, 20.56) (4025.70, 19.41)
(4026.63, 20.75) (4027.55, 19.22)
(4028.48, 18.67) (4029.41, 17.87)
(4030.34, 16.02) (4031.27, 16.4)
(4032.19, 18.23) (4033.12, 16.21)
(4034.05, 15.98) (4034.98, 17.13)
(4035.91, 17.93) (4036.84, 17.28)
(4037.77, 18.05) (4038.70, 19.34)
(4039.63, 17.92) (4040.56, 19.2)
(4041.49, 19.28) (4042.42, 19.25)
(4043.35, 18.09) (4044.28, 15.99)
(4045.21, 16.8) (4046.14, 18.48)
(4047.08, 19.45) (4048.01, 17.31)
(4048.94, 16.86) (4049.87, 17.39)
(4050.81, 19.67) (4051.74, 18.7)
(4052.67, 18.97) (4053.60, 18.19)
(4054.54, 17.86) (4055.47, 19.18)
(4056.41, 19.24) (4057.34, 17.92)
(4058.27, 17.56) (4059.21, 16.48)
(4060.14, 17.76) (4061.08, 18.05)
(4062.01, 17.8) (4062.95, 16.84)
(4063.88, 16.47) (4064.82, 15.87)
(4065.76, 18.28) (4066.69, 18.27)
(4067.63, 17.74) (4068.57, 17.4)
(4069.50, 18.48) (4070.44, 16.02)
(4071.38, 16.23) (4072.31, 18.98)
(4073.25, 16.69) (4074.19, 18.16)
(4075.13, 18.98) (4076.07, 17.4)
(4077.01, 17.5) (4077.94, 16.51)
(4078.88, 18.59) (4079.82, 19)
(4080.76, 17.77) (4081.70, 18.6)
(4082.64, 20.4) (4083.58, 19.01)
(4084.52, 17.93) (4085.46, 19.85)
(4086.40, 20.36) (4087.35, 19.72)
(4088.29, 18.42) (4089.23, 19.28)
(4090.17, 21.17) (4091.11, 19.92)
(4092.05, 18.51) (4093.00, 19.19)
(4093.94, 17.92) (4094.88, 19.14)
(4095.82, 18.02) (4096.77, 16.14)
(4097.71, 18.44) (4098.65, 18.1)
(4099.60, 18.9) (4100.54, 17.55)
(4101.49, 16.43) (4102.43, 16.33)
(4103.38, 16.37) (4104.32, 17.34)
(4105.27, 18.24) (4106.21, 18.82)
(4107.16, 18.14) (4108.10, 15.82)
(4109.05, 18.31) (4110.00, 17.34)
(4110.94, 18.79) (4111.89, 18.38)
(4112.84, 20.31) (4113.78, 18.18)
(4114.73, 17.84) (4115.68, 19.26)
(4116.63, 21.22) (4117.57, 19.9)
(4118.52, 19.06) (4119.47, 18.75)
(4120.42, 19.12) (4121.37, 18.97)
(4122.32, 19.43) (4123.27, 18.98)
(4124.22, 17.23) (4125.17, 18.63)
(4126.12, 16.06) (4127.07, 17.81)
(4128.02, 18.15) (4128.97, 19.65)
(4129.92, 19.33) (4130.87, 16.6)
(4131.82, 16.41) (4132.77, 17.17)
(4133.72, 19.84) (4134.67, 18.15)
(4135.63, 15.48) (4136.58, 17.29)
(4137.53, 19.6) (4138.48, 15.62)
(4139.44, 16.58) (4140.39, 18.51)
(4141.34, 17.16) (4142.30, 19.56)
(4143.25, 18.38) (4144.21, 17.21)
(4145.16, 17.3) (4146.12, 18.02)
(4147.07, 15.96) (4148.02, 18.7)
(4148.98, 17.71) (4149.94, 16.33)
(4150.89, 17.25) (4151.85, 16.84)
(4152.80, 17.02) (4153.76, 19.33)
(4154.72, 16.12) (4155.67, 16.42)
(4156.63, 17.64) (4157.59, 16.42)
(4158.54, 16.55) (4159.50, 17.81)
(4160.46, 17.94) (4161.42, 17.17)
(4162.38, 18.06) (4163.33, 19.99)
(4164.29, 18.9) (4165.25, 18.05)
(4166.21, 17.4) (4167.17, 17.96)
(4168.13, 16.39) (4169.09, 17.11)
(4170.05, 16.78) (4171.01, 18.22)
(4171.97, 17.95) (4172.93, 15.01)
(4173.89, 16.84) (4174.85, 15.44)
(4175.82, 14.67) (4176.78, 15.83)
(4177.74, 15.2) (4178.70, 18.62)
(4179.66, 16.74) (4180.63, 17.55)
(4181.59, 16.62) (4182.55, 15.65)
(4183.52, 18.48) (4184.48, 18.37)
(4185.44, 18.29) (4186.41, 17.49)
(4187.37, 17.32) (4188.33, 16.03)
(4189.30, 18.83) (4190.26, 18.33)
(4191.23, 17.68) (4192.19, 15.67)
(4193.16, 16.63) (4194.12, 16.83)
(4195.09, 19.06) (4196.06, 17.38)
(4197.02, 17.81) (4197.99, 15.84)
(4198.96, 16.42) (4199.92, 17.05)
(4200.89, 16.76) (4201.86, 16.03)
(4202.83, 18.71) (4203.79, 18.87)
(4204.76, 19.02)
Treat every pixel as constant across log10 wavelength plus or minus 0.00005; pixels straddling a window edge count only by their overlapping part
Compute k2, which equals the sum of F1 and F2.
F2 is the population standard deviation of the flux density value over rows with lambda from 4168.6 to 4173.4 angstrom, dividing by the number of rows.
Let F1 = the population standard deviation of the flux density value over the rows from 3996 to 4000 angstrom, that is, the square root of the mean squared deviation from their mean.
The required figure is 1.44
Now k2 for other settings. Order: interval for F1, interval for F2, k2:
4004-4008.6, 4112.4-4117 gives 2.03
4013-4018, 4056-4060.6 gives 1.74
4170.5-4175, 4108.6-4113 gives 2.26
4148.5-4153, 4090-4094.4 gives 1.59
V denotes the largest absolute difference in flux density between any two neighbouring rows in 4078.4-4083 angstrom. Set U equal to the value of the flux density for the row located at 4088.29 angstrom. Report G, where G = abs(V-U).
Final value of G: 16.6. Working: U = 18.42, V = 1.8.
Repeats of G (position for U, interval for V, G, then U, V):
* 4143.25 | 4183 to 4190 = 15.6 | 18.38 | 2.8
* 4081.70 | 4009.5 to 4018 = 16.9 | 18.6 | 1.7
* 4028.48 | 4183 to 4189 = 17.4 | 18.67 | 1.3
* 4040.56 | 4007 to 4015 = 17.6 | 19.2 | 1.6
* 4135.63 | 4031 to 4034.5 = 13.5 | 15.48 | 2.0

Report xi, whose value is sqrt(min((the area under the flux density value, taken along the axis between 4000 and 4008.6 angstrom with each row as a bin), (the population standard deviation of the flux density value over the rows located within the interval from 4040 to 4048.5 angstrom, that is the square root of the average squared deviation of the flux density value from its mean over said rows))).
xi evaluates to 1.09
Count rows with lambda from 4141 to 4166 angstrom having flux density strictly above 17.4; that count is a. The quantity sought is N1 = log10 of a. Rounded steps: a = 13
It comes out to 1.11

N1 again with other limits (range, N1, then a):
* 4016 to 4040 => 1.30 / 20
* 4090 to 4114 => 1.28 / 19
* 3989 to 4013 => 1.26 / 18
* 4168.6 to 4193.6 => 1.04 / 11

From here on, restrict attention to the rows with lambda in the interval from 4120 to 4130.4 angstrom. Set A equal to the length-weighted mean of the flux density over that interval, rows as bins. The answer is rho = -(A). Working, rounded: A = 18.5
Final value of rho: -18.5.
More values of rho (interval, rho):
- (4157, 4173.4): -17.5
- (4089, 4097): -18.9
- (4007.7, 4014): -18.8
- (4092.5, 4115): -17.9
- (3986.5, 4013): -18.0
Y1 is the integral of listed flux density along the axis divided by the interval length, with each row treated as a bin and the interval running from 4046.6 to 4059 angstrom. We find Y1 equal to 18.3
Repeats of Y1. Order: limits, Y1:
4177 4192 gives 17.4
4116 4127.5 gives 18.8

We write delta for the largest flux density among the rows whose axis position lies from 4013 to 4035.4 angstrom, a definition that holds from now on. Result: 21.03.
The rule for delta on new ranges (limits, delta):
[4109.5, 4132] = 21.22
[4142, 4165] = 19.99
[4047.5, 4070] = 19.67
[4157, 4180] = 19.99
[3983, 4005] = 19.46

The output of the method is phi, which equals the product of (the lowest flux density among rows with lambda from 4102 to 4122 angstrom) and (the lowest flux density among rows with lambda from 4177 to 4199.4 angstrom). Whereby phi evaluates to 240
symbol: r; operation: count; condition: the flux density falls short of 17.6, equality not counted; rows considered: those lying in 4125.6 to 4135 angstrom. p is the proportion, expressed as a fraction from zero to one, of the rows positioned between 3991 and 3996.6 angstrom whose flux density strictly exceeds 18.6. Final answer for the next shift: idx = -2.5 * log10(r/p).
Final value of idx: -3.5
